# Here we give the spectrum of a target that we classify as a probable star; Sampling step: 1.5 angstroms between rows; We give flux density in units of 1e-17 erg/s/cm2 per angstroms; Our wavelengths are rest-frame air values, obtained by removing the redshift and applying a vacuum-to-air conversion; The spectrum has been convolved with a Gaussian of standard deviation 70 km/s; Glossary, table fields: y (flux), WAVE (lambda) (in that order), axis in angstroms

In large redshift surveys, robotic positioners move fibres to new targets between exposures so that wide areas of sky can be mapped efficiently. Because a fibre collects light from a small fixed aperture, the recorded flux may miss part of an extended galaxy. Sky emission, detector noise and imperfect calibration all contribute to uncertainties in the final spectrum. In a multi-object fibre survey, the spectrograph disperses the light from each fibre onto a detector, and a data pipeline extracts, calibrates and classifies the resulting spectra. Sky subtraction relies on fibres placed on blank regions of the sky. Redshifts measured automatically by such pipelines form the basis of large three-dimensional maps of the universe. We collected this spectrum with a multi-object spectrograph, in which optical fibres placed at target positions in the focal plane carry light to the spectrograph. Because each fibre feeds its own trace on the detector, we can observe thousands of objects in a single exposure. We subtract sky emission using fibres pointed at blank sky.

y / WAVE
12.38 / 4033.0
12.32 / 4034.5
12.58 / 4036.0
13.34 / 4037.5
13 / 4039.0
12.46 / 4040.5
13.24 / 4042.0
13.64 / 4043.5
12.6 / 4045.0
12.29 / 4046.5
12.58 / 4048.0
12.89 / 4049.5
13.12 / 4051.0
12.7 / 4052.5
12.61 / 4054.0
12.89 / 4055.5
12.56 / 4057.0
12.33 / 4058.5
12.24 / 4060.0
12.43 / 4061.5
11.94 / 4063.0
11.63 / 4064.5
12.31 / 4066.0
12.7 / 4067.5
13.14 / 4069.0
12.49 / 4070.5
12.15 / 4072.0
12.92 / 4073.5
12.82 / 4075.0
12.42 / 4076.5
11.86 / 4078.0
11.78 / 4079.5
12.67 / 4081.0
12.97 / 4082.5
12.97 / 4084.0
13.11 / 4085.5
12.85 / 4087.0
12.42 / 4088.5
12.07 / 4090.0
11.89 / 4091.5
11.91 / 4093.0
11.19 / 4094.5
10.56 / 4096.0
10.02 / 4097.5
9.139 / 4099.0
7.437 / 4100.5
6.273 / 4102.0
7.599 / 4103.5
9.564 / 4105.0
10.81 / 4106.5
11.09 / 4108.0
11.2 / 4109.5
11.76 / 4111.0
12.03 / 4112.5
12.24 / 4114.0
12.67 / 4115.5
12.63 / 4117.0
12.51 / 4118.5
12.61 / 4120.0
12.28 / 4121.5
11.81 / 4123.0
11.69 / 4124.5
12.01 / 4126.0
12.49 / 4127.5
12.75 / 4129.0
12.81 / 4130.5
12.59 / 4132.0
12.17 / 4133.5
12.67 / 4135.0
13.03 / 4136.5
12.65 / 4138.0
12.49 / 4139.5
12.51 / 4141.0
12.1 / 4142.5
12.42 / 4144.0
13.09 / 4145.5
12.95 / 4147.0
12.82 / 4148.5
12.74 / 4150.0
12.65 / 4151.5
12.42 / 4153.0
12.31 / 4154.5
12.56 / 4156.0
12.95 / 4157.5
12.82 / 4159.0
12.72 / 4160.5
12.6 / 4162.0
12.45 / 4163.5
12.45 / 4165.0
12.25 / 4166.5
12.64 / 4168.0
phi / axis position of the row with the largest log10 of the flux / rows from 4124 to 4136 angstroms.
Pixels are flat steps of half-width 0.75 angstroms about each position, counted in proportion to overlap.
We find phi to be 4130.5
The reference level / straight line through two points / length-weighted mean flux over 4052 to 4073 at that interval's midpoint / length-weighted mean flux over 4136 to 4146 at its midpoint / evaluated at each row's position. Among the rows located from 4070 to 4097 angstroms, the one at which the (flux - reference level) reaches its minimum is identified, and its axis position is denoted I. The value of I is 4096.0 angstroms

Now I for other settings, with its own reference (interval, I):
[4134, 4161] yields 4142.5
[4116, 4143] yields 4124.5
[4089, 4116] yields 4102.0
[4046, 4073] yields 4064.5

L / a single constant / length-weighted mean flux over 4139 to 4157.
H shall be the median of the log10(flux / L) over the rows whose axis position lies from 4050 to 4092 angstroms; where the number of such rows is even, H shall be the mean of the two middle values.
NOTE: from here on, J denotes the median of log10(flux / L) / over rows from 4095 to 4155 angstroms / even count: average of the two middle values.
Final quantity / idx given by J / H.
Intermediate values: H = -0.0024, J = -0.008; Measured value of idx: 3.3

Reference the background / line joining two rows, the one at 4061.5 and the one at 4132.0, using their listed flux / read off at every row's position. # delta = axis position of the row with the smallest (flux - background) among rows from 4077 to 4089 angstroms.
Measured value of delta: 4079.5 angstroms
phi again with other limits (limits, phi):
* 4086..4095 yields 4087.0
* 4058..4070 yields 4069.0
